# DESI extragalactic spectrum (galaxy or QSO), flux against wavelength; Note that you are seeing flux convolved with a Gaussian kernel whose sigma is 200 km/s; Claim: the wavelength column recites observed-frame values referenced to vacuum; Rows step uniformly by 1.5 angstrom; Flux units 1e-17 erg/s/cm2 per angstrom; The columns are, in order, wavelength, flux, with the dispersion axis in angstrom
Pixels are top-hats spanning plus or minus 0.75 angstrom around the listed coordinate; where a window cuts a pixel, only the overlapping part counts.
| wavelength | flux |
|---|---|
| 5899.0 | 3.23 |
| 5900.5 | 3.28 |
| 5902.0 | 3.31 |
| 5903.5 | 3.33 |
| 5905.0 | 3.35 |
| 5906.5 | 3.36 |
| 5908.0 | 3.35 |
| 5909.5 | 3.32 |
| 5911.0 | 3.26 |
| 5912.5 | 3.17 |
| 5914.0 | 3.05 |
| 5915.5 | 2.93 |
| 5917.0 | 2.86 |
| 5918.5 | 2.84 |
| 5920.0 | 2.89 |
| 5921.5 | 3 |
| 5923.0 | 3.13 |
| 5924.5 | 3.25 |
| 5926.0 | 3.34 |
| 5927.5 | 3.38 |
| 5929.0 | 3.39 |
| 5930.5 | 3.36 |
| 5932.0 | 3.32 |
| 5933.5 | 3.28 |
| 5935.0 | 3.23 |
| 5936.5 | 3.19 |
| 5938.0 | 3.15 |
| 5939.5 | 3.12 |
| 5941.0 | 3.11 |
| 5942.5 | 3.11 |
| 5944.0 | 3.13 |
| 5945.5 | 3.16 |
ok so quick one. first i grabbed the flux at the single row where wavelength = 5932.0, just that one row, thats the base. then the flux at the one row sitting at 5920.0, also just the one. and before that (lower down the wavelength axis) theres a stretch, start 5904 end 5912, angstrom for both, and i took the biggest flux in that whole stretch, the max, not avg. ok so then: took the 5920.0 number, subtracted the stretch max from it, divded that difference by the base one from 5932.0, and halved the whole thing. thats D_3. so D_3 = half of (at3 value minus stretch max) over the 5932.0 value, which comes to -0.07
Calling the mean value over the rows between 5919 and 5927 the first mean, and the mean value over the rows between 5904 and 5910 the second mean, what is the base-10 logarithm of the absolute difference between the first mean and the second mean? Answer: -0.65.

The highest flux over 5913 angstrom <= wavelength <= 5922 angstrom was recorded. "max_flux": 3.05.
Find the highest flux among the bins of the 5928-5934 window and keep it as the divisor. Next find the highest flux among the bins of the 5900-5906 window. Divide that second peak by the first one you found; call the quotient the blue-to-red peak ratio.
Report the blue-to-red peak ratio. 0.99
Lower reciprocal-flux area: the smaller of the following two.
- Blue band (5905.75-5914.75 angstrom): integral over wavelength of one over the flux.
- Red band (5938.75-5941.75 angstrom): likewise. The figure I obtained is 1.0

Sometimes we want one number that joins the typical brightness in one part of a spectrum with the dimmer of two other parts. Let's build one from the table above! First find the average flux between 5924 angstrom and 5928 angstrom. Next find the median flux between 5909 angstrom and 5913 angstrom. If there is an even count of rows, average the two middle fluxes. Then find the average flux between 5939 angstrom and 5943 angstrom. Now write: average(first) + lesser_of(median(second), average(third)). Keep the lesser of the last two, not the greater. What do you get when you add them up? 6.44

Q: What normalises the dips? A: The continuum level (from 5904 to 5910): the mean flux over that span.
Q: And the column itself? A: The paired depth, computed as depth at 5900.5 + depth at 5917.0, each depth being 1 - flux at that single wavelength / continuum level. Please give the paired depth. 0.16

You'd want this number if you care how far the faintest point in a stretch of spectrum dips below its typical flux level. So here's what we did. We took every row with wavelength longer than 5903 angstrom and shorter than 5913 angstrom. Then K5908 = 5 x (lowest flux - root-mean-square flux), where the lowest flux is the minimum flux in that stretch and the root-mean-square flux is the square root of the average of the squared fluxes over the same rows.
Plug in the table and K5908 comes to -0.7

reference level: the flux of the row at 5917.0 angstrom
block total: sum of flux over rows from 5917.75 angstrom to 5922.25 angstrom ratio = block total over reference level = 3.05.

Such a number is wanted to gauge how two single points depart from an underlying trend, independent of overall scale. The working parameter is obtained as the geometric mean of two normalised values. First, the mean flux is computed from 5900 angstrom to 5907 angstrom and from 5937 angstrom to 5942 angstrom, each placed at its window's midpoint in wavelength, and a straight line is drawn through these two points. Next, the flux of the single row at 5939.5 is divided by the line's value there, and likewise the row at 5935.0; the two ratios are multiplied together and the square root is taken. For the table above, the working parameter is 1.01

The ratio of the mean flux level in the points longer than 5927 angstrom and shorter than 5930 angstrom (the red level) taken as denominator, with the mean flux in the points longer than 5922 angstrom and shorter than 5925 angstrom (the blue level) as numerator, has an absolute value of 0.94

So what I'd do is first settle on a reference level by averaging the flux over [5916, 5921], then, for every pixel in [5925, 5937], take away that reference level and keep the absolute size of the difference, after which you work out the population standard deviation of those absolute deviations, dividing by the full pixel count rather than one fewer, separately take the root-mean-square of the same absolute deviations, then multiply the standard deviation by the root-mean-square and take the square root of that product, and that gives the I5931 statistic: 0.17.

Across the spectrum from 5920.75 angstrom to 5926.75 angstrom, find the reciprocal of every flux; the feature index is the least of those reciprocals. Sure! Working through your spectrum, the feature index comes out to 0.299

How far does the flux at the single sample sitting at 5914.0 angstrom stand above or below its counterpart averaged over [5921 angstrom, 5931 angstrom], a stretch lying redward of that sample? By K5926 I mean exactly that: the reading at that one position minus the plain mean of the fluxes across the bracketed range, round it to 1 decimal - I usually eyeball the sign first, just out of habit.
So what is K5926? -0.2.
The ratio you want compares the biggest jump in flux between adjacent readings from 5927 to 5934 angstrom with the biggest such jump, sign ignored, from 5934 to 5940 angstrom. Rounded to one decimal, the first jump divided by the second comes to 1.0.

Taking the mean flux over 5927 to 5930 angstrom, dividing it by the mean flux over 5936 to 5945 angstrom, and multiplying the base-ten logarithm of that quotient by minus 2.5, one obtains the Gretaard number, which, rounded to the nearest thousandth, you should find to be -0.083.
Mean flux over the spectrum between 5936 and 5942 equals 3.14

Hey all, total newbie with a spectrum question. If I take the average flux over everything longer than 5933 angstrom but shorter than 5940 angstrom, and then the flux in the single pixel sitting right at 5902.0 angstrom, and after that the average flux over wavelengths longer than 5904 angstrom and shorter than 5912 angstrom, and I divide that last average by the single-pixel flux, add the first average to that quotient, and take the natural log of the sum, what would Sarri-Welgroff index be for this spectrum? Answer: 1.43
